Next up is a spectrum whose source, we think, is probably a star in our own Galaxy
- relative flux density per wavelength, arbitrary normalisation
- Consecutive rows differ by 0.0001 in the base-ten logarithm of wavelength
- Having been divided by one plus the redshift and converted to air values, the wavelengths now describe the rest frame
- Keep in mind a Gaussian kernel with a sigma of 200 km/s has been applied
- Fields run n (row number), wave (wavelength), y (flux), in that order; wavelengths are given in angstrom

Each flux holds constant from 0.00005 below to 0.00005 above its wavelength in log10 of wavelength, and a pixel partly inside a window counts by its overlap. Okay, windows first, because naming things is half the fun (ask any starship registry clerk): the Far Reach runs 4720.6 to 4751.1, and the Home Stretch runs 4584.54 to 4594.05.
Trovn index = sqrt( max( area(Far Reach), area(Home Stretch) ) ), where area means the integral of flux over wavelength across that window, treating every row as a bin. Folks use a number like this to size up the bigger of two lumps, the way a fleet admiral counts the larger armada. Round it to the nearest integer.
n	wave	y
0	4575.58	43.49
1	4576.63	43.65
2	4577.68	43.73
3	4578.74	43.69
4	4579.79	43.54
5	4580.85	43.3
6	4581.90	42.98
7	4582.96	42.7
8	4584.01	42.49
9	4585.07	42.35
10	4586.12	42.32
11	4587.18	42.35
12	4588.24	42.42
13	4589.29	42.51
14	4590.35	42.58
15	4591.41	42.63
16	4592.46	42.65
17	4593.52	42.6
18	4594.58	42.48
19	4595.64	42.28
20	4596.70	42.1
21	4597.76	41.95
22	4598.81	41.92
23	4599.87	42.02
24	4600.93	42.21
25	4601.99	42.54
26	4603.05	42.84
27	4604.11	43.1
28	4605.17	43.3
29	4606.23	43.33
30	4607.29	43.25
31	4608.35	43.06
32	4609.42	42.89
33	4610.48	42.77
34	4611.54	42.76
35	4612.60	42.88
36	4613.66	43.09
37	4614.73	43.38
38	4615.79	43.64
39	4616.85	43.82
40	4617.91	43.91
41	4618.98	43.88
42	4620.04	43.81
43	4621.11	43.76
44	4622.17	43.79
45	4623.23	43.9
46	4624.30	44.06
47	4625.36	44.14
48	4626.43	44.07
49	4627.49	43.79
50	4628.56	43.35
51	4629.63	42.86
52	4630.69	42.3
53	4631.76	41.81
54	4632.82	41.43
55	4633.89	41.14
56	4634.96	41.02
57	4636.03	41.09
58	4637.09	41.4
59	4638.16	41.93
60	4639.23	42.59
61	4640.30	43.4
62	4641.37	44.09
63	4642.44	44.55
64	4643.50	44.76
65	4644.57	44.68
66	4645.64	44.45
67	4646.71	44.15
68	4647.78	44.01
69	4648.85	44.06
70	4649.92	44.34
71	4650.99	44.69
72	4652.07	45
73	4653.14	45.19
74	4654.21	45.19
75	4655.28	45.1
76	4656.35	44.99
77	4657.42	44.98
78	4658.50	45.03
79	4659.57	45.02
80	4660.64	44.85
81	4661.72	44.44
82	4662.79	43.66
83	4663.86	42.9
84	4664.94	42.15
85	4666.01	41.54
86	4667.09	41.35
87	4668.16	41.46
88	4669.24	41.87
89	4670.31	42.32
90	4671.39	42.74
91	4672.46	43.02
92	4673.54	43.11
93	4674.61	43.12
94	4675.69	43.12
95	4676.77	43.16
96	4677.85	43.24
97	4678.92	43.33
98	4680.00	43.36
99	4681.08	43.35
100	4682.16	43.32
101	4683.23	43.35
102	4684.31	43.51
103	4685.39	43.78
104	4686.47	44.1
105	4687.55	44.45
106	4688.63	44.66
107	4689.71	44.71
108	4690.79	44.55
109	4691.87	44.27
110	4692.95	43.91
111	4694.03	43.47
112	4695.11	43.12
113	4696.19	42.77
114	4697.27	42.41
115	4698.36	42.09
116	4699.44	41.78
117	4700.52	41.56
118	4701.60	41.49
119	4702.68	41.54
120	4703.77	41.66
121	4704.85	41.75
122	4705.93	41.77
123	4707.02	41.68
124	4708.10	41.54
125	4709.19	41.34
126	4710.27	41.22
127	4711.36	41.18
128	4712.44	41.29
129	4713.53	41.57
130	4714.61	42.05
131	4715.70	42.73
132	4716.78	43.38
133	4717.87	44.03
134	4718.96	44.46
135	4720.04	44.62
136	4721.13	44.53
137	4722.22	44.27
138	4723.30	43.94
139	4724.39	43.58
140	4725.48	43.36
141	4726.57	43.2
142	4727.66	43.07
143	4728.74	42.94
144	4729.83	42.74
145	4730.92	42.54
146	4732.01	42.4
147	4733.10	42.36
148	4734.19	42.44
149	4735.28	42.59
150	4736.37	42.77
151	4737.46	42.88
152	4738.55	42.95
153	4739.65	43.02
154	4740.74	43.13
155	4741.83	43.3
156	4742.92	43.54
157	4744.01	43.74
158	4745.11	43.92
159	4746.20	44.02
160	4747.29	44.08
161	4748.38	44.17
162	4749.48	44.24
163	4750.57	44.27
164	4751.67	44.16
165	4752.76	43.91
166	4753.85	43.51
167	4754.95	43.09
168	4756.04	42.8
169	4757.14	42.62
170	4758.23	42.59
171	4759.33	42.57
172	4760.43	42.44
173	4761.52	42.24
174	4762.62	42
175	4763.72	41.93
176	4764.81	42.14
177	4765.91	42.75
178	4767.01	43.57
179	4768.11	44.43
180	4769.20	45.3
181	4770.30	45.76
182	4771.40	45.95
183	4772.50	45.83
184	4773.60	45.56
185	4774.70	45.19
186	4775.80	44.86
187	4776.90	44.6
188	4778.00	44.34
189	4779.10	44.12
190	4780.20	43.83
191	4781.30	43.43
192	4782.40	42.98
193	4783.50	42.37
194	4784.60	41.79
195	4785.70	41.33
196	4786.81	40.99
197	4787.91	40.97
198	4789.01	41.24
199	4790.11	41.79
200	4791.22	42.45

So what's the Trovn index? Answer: 36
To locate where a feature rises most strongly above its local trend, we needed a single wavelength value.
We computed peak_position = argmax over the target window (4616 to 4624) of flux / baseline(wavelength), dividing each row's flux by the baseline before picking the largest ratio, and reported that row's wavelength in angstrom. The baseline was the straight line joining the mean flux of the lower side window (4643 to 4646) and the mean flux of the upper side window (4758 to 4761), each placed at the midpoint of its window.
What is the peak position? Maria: 4623.23 angstrom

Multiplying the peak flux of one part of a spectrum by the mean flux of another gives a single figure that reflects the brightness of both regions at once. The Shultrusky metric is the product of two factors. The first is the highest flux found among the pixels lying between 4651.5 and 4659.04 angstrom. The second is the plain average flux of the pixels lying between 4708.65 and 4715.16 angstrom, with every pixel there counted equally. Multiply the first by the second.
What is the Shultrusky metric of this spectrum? 1873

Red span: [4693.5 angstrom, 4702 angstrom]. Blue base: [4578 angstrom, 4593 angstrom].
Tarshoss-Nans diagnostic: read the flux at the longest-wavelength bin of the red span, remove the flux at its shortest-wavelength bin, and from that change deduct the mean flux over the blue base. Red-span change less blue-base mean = -44.7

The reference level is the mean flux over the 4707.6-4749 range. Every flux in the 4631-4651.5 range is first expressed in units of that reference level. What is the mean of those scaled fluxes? 1.00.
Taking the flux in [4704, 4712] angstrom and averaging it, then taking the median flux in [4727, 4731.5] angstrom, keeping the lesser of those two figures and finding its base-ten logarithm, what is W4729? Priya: 1.62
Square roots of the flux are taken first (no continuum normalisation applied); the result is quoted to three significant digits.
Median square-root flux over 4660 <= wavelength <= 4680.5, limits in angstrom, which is 6.57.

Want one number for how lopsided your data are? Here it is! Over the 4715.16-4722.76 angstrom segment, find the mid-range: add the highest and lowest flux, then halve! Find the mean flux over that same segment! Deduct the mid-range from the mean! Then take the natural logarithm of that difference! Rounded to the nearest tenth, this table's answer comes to -1.1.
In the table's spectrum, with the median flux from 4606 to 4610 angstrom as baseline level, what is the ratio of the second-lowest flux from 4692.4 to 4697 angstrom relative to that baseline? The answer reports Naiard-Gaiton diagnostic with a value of 1.00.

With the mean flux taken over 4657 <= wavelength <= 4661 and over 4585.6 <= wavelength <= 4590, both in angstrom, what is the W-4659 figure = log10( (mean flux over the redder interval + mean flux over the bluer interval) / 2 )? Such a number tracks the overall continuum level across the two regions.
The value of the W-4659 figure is 1.64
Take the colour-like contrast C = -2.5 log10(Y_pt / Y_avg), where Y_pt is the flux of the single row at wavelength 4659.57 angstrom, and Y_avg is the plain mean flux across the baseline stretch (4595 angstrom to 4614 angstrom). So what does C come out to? -0.058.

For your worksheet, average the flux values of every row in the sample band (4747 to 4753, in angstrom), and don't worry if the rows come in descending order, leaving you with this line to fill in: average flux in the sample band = 44.1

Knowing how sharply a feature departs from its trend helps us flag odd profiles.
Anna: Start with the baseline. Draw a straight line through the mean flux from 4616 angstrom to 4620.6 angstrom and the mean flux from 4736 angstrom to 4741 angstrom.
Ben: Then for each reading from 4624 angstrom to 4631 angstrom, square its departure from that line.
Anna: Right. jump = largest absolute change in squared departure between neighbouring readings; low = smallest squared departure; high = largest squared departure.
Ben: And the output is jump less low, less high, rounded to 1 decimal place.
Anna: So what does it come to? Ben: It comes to -0.8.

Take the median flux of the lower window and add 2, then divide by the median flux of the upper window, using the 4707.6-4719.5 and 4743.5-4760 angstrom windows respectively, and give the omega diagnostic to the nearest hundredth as 0.99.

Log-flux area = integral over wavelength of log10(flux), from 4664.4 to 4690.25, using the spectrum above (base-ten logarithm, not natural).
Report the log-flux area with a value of 42.2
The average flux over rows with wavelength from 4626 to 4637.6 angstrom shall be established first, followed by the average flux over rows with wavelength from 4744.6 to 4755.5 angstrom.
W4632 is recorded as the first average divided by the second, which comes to 0.96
